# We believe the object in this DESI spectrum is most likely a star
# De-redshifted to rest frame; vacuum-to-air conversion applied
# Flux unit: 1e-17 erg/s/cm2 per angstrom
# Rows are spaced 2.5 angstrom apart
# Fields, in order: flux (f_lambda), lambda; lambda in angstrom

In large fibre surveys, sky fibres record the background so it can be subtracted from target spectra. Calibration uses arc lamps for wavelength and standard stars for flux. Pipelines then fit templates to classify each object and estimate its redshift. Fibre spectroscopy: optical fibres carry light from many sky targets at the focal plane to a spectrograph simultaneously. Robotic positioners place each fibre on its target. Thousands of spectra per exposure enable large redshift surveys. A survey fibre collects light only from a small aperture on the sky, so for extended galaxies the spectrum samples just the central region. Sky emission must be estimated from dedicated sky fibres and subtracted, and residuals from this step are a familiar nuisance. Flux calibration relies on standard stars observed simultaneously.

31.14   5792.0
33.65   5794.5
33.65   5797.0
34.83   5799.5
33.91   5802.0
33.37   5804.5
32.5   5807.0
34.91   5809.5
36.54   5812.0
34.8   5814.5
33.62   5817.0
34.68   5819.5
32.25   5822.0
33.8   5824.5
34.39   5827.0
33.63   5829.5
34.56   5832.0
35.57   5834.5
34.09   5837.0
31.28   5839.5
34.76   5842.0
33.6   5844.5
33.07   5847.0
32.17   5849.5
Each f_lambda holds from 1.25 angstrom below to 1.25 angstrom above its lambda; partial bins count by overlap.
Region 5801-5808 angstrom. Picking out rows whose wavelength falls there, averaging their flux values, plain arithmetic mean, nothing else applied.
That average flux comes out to 33.3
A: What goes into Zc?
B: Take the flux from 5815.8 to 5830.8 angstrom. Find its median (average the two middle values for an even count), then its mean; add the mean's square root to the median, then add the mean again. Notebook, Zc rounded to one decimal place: 73.3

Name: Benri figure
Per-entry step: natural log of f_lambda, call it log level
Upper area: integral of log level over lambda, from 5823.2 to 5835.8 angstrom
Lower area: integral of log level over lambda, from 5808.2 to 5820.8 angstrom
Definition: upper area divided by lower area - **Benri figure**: 1.00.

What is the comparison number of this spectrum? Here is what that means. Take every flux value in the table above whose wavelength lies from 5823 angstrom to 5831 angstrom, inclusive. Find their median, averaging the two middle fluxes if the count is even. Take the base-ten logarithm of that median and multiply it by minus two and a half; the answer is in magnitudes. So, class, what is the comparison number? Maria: -3.82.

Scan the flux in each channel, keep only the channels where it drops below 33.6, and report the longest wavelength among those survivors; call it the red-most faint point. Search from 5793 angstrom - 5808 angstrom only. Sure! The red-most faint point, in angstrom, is 5807.0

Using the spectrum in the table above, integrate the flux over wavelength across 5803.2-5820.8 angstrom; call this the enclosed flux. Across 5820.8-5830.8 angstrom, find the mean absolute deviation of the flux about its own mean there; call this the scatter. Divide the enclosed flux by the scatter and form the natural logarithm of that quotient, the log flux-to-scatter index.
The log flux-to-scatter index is 6.9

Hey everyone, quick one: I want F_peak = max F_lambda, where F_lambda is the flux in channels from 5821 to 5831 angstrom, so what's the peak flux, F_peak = 34.39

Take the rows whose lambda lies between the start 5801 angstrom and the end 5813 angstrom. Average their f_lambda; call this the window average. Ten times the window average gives 342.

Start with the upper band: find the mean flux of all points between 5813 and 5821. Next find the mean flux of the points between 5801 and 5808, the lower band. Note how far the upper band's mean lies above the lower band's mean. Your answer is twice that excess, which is 2.2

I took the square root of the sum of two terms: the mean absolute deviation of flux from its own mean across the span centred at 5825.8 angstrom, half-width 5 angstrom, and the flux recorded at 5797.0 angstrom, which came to 5.86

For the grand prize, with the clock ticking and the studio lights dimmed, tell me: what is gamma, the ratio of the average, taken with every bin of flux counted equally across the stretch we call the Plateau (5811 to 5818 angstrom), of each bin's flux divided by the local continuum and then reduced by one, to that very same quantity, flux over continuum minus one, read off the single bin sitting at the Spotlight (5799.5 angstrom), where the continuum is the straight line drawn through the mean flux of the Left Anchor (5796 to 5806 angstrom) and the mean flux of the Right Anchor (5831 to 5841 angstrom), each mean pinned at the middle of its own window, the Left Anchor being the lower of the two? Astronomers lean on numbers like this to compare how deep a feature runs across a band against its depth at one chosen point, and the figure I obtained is 1.2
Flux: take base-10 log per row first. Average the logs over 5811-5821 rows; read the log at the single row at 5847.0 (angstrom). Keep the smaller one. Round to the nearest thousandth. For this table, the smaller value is 1.519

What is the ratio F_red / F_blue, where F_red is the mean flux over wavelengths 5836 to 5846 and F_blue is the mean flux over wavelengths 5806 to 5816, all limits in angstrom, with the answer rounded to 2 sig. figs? 0.96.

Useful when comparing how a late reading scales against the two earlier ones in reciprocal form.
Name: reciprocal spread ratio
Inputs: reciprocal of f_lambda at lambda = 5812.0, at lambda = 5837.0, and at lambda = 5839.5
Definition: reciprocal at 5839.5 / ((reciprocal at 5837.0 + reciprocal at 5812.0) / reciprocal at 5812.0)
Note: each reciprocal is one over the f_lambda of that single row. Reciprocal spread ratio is 0.0154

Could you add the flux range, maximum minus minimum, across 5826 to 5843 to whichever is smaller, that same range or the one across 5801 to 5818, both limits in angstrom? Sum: 8.3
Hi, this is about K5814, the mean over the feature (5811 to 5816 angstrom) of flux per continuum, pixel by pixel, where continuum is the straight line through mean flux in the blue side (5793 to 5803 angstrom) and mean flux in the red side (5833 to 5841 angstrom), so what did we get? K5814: 1.05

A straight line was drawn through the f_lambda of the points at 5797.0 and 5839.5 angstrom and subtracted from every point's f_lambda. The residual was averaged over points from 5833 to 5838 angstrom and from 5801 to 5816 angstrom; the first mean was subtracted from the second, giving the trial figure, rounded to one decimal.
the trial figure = -2.0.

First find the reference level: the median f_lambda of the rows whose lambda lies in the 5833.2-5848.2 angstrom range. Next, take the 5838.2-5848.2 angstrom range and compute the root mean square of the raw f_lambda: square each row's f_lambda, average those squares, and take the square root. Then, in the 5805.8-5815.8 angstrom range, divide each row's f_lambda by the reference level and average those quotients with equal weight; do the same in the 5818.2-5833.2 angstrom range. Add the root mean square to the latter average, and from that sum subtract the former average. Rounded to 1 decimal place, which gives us 33.2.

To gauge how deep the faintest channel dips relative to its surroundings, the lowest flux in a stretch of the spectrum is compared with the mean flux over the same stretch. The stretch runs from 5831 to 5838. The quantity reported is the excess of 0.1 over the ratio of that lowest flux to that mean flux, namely -0.88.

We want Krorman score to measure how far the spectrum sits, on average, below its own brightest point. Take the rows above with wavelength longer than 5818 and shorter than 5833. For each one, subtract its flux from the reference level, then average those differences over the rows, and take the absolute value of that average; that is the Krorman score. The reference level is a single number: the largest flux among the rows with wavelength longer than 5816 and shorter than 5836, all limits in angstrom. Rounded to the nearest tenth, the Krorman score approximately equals 1.7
